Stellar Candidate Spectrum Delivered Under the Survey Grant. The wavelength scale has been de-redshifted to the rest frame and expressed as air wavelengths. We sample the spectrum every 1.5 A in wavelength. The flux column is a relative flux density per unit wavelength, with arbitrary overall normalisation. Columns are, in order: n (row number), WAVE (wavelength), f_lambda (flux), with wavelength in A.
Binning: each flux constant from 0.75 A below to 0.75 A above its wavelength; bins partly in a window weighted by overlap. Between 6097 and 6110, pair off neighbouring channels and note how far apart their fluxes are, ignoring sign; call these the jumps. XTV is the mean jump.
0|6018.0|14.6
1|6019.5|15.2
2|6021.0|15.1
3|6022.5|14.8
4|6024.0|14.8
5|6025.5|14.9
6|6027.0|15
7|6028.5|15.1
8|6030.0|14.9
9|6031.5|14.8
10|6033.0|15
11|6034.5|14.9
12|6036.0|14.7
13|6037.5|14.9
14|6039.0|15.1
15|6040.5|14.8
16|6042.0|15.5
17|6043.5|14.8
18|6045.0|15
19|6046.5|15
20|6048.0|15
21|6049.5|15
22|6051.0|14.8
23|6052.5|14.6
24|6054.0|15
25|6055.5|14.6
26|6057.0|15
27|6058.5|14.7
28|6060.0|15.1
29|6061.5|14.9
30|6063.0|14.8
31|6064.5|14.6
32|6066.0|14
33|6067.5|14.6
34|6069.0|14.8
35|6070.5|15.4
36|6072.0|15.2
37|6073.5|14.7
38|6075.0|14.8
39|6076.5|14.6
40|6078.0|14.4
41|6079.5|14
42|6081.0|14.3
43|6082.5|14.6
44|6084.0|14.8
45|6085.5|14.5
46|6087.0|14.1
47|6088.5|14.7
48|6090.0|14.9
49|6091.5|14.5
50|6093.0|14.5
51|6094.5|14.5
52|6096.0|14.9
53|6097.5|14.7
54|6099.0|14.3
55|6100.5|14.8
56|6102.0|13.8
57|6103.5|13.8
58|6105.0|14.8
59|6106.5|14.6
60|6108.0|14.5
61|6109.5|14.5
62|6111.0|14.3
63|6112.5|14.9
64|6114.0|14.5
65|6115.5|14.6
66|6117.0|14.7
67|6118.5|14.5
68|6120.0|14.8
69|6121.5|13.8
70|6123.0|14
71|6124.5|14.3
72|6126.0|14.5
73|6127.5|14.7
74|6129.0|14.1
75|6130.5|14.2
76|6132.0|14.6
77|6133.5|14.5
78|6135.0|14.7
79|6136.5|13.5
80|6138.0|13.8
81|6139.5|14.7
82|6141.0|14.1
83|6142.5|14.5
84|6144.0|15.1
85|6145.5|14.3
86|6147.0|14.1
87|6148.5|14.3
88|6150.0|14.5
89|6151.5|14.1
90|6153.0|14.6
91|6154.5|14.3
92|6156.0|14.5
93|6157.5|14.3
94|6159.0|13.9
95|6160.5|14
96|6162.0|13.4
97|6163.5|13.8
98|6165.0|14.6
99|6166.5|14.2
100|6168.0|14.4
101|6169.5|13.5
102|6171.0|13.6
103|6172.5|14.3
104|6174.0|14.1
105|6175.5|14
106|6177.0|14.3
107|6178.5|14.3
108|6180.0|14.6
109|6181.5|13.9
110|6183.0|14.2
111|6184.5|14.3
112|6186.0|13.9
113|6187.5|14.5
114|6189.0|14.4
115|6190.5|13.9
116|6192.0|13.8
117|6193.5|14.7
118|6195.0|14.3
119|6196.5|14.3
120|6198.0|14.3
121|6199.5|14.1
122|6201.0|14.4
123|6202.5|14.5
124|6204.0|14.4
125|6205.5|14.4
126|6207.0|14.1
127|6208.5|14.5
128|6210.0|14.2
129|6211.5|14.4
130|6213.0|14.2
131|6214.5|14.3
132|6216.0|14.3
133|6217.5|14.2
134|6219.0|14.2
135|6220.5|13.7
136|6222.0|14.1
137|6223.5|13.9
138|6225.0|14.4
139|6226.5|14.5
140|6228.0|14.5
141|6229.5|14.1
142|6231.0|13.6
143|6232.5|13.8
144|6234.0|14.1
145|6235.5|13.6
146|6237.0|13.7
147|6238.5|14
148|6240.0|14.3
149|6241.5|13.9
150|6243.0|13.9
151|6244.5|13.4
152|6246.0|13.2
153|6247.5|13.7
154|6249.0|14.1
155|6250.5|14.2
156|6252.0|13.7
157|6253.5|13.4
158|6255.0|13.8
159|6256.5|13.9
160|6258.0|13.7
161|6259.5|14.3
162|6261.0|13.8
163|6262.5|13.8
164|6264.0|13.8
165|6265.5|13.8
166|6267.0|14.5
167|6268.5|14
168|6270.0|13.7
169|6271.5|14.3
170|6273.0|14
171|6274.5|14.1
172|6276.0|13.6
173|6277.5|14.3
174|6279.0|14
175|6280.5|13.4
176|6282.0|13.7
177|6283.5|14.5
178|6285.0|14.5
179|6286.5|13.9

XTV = 0.40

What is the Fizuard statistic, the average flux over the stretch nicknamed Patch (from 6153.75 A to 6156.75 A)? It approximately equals 14.4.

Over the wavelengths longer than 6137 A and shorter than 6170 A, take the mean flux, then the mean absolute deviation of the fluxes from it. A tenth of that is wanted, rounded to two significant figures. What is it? 0.031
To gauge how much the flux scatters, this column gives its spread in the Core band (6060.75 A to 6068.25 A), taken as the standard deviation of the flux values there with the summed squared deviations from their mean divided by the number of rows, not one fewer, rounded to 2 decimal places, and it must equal 0.31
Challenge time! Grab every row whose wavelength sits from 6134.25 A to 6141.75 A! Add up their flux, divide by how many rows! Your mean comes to 14.2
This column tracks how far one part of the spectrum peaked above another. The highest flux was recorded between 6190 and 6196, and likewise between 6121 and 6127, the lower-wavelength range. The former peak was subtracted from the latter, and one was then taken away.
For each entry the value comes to -1.2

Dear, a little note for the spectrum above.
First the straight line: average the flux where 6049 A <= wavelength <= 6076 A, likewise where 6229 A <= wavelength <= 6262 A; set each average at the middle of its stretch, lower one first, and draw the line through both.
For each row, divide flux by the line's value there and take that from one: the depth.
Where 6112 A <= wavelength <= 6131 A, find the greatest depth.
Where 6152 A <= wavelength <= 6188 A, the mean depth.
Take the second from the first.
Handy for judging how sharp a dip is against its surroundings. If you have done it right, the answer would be 0.042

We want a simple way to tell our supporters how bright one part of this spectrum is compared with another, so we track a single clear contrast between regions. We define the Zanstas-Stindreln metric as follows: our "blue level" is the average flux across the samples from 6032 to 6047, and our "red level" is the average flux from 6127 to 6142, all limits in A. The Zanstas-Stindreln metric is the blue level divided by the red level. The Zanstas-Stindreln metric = 1.048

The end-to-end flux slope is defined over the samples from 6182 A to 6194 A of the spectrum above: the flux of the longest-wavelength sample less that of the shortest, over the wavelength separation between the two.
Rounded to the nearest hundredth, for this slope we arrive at 0.05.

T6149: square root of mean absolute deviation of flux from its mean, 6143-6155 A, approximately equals 0.49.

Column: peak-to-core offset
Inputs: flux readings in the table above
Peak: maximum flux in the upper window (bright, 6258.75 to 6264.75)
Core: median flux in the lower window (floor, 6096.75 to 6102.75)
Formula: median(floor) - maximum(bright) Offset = 0.20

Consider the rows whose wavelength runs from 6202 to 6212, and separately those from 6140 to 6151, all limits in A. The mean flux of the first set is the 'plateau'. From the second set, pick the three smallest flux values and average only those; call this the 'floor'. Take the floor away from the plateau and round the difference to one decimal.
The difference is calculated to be 0.2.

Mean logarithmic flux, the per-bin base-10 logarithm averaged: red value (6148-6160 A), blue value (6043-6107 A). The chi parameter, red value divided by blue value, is 0.991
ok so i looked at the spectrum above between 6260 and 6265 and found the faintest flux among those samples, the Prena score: 13.8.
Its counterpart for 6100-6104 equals 13.8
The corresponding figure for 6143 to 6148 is 14.1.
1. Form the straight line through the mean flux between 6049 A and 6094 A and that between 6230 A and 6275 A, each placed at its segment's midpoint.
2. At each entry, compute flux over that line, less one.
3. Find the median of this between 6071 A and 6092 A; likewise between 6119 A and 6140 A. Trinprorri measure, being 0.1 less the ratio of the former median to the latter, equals -1.0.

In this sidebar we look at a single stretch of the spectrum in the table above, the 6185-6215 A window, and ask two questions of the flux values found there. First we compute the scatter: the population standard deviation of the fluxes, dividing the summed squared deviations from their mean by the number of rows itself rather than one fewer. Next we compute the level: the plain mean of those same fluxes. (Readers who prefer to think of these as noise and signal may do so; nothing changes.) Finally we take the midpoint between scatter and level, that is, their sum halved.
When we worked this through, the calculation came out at 7.25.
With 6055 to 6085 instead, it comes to 7.52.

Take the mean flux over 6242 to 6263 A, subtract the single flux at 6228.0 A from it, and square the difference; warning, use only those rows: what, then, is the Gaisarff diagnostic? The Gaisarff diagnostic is 0.52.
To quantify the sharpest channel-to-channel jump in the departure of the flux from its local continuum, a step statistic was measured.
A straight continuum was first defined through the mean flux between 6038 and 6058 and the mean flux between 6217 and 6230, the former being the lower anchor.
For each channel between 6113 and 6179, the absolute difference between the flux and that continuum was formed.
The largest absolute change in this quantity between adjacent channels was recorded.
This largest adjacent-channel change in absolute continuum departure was 0.9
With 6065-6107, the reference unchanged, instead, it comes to 0.8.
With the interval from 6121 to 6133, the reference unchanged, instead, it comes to 0.4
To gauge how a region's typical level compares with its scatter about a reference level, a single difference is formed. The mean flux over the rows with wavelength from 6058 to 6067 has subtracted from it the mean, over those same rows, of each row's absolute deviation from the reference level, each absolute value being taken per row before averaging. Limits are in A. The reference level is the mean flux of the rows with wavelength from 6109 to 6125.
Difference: 14.30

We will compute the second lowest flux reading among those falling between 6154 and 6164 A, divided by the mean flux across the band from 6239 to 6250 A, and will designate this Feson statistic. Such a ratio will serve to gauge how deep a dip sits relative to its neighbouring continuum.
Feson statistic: 1.00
